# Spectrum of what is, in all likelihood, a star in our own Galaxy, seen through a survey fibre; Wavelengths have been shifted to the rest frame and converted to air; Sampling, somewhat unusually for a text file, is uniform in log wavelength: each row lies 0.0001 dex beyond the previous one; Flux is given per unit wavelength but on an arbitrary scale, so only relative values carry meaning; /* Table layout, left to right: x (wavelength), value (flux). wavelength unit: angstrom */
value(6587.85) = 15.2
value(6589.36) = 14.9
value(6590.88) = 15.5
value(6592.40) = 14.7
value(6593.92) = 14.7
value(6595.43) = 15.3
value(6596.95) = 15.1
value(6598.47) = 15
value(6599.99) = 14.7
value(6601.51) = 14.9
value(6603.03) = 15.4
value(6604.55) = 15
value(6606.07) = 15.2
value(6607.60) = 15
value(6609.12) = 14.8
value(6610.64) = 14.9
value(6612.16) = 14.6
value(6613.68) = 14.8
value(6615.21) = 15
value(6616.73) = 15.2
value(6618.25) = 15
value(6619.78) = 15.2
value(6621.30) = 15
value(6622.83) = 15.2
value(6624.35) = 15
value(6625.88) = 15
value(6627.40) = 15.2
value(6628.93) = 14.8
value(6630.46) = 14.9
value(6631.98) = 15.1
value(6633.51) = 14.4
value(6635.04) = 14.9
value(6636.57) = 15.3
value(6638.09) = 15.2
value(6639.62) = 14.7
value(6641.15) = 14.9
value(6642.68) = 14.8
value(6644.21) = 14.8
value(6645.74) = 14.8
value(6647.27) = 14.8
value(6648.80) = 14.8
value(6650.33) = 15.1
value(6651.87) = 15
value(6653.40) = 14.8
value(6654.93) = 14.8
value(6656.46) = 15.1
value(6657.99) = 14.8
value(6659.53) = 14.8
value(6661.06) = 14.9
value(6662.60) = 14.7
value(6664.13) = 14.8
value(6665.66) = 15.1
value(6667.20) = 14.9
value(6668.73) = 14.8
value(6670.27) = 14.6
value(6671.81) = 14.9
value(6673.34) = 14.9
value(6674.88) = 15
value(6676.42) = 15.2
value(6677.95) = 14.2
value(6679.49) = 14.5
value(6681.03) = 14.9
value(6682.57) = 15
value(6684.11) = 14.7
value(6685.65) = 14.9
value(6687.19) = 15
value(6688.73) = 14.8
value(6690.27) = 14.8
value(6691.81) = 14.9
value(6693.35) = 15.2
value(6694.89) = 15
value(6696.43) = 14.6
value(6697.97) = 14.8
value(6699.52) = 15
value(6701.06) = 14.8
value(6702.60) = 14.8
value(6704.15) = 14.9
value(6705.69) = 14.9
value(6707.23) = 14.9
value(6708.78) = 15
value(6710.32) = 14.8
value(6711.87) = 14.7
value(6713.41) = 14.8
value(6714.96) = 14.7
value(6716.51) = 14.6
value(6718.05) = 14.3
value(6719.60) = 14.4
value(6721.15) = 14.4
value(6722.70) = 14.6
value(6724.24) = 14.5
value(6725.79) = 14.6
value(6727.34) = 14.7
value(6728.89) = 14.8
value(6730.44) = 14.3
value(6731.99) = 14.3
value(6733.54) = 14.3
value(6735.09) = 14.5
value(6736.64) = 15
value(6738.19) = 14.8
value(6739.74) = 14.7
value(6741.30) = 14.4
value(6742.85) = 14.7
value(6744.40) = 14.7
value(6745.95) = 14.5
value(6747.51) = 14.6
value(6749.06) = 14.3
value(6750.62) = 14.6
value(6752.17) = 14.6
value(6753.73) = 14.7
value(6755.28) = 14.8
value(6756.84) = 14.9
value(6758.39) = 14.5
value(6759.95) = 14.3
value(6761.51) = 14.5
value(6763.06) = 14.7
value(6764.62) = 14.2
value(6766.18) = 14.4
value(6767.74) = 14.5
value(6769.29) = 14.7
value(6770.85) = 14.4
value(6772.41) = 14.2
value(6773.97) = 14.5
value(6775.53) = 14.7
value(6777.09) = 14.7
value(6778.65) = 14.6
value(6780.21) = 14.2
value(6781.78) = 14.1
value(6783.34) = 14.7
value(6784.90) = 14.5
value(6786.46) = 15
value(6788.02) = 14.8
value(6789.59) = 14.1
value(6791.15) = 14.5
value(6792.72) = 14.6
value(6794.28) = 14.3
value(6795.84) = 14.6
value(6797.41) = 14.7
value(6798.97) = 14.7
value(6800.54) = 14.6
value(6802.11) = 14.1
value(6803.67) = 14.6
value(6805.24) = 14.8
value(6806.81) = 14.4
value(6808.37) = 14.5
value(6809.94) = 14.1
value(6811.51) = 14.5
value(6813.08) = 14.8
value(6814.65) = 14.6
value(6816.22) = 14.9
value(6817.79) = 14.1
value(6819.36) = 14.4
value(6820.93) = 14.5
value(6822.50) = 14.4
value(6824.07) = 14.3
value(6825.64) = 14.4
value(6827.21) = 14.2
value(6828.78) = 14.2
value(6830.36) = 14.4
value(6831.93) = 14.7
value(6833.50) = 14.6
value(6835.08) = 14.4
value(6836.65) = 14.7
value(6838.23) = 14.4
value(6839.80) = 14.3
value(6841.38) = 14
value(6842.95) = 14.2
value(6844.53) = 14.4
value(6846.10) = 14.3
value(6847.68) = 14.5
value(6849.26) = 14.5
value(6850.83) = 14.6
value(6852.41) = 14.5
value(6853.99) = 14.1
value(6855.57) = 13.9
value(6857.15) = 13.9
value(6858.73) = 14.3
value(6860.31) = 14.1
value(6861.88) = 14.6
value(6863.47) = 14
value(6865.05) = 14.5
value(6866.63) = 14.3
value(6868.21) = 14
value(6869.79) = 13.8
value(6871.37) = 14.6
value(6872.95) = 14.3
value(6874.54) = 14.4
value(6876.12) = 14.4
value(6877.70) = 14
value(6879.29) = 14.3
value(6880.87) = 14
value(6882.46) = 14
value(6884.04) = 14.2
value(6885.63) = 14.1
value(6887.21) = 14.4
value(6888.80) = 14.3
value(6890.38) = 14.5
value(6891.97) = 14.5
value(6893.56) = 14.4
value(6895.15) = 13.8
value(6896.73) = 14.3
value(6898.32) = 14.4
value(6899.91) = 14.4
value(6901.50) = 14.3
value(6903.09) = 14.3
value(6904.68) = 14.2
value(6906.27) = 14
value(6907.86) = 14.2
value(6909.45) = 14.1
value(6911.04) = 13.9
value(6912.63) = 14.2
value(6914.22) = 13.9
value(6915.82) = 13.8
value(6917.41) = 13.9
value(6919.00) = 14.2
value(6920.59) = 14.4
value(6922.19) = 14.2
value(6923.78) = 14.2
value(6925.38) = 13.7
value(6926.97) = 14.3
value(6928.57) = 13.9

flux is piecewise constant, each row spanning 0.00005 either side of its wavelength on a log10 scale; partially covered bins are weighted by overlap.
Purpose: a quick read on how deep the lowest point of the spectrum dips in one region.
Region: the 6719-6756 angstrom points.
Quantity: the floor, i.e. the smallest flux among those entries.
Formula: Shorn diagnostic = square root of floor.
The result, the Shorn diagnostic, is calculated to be 3.78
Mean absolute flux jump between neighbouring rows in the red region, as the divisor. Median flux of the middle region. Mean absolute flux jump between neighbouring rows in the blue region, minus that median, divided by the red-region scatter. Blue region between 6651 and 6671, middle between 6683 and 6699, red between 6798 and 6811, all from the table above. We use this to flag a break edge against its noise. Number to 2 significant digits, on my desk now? -47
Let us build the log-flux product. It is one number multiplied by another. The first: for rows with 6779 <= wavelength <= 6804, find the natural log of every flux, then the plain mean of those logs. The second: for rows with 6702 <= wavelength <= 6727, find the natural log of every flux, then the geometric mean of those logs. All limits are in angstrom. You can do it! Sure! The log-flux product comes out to 7.18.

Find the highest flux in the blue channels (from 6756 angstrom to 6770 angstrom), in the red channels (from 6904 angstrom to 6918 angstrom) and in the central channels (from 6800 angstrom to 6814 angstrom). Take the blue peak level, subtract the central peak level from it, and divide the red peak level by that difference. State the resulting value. 142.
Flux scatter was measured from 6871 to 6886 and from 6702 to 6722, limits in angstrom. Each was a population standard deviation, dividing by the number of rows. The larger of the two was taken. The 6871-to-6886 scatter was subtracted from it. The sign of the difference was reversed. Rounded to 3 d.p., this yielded -0.018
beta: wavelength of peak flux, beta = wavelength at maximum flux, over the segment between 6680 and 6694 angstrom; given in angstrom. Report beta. 6693.35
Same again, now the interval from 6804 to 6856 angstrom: 6816.22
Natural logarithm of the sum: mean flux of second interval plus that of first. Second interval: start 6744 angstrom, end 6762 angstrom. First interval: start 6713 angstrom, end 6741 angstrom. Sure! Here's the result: 3.37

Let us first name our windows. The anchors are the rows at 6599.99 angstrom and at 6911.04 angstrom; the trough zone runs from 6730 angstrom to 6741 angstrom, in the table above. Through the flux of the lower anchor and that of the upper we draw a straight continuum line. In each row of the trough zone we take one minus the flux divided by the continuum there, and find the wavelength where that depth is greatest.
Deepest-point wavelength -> 6730.44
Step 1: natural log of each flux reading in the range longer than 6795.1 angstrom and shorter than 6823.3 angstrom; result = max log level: 2.70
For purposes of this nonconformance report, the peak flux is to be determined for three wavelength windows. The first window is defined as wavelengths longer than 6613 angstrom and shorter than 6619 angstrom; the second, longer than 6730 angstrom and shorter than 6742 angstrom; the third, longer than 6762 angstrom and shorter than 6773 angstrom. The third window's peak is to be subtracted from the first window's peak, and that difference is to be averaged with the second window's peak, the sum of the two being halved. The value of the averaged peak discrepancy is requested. 7.75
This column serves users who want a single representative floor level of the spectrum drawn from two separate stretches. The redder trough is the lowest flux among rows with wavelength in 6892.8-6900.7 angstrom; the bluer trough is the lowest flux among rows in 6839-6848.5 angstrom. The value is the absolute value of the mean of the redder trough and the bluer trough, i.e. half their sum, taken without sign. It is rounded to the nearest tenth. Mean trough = 13.9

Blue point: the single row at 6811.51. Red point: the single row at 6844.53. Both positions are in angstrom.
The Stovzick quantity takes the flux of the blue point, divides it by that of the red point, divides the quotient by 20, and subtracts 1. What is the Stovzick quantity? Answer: -0.950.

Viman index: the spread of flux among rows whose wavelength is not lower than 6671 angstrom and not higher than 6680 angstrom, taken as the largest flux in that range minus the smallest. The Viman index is 1.0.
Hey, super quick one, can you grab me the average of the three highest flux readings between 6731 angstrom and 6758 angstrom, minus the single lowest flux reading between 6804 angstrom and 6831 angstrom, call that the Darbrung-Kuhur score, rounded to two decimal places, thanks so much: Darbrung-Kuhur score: 0.80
